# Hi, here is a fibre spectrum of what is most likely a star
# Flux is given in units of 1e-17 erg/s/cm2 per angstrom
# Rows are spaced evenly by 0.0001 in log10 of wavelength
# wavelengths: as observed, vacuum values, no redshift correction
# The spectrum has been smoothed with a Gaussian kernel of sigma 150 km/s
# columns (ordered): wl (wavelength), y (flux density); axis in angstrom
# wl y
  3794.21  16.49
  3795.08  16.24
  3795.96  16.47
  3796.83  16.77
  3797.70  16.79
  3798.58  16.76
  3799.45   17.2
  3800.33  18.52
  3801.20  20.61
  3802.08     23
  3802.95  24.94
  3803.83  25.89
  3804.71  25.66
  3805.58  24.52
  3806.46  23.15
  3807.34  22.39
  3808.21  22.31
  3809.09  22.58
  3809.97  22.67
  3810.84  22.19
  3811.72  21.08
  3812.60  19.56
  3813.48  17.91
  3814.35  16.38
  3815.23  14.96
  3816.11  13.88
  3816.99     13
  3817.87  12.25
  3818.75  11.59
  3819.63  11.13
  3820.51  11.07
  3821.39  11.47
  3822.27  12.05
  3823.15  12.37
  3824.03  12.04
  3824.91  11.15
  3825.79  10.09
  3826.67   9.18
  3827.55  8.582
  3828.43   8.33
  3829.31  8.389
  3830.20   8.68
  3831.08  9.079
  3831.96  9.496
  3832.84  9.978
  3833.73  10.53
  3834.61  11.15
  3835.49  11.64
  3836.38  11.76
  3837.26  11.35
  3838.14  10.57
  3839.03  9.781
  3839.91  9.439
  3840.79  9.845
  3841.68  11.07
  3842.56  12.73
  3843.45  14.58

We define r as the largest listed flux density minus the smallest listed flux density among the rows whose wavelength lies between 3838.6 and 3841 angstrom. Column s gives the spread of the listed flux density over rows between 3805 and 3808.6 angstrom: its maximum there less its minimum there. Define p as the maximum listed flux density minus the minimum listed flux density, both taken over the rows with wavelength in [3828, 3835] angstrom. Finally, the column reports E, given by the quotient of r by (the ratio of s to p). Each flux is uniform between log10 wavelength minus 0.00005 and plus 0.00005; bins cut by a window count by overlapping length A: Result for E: 0.5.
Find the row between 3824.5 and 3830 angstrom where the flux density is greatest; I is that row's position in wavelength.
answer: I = 3824.91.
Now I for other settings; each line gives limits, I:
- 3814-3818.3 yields 3814.35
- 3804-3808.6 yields 3804.71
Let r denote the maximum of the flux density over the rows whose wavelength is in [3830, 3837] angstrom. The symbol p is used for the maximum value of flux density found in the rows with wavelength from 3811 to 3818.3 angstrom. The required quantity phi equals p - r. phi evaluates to 9.3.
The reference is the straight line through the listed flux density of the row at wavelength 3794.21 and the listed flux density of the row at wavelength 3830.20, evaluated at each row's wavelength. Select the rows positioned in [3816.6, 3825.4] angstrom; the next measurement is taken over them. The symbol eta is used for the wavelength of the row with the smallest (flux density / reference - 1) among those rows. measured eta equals 3819.63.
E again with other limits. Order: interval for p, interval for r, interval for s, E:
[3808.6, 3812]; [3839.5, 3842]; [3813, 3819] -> 0.4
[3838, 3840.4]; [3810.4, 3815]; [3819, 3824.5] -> 5.1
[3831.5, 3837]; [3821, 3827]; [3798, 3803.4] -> 0.9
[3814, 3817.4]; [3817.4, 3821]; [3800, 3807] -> 0.5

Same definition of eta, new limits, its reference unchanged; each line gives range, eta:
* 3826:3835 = 3828.43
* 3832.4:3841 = 3832.84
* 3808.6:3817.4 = 3816.99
